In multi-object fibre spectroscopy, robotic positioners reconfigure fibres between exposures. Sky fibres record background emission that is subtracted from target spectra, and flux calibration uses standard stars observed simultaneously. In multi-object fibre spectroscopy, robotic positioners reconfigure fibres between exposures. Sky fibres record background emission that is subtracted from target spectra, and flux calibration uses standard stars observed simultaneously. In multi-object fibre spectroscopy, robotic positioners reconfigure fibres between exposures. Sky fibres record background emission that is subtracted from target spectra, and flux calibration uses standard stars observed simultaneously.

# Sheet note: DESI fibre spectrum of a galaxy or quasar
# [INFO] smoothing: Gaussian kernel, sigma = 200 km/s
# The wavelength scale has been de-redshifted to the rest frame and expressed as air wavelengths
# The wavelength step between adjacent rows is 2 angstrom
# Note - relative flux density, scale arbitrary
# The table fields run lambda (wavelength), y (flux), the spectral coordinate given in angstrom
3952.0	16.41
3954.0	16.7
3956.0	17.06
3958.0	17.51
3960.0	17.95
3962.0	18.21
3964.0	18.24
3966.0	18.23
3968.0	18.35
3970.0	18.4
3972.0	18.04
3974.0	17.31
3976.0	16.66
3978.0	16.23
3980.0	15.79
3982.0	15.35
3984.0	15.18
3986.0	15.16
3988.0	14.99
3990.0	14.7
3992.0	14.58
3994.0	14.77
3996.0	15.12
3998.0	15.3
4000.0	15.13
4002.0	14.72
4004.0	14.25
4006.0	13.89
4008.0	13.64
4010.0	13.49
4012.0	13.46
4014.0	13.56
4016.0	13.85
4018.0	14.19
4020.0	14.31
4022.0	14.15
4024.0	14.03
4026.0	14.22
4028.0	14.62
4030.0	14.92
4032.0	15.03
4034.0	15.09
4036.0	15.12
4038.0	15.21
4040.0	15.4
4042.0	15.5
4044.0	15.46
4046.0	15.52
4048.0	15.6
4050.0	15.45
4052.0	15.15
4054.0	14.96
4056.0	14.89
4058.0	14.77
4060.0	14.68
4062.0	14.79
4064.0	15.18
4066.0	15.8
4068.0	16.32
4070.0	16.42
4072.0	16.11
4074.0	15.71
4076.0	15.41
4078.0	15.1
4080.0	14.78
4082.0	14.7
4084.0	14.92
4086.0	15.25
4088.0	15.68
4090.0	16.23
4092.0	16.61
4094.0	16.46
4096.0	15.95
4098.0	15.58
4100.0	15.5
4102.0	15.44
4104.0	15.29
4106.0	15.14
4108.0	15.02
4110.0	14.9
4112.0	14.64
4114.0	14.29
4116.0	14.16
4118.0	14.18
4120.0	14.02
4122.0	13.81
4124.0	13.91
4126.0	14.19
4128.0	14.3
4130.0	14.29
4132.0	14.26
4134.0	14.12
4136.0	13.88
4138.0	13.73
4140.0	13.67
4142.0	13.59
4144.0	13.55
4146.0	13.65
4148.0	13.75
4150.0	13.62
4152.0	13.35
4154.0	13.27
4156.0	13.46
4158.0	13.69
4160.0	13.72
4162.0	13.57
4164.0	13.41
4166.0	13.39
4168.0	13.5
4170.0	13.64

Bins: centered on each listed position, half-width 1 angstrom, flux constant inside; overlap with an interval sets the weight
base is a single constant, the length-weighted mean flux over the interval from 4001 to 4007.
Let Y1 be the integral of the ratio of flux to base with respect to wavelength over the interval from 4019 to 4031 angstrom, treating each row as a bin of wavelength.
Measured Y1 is 12.1 angstrom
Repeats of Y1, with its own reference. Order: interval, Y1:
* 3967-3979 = 14.7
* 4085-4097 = 13.5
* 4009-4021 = 11.6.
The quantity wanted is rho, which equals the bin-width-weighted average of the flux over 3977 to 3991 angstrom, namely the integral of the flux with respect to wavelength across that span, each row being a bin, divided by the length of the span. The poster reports 15.3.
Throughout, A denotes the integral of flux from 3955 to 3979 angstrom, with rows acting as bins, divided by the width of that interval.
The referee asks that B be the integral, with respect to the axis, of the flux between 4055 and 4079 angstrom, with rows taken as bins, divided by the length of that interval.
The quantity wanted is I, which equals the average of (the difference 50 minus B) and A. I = 26.1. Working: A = 17.7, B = 15.4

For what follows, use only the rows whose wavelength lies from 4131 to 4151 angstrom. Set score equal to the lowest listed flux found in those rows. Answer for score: 13.55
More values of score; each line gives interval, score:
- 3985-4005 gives 14.25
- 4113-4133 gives 13.81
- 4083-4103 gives 14.92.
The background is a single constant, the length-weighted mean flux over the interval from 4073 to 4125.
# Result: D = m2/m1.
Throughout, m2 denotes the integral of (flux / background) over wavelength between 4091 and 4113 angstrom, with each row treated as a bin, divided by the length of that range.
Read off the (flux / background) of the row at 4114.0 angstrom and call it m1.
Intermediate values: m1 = 0.95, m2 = 1.03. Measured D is 1.08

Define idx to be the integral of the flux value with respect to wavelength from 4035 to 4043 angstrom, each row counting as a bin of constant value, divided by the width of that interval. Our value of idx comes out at 15.3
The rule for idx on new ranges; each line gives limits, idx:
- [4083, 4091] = 15.5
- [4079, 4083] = 14.7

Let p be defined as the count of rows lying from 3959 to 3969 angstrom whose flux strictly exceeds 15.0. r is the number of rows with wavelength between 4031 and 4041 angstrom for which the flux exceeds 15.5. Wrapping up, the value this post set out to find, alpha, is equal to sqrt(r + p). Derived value 2.2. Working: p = 5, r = 0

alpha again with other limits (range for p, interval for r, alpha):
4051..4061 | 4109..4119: 1.0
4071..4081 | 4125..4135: 2.0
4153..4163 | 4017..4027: 0.0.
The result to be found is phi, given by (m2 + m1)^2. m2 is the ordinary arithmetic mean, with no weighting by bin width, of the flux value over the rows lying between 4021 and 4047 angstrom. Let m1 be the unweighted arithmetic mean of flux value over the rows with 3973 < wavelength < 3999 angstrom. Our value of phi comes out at 925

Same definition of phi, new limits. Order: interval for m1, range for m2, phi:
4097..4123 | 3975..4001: 904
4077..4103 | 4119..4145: 870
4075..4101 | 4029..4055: 949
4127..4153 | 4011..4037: 794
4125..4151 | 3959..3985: 968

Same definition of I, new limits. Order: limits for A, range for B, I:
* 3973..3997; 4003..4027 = 25.8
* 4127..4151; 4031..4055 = 24.3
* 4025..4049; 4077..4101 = 24.8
